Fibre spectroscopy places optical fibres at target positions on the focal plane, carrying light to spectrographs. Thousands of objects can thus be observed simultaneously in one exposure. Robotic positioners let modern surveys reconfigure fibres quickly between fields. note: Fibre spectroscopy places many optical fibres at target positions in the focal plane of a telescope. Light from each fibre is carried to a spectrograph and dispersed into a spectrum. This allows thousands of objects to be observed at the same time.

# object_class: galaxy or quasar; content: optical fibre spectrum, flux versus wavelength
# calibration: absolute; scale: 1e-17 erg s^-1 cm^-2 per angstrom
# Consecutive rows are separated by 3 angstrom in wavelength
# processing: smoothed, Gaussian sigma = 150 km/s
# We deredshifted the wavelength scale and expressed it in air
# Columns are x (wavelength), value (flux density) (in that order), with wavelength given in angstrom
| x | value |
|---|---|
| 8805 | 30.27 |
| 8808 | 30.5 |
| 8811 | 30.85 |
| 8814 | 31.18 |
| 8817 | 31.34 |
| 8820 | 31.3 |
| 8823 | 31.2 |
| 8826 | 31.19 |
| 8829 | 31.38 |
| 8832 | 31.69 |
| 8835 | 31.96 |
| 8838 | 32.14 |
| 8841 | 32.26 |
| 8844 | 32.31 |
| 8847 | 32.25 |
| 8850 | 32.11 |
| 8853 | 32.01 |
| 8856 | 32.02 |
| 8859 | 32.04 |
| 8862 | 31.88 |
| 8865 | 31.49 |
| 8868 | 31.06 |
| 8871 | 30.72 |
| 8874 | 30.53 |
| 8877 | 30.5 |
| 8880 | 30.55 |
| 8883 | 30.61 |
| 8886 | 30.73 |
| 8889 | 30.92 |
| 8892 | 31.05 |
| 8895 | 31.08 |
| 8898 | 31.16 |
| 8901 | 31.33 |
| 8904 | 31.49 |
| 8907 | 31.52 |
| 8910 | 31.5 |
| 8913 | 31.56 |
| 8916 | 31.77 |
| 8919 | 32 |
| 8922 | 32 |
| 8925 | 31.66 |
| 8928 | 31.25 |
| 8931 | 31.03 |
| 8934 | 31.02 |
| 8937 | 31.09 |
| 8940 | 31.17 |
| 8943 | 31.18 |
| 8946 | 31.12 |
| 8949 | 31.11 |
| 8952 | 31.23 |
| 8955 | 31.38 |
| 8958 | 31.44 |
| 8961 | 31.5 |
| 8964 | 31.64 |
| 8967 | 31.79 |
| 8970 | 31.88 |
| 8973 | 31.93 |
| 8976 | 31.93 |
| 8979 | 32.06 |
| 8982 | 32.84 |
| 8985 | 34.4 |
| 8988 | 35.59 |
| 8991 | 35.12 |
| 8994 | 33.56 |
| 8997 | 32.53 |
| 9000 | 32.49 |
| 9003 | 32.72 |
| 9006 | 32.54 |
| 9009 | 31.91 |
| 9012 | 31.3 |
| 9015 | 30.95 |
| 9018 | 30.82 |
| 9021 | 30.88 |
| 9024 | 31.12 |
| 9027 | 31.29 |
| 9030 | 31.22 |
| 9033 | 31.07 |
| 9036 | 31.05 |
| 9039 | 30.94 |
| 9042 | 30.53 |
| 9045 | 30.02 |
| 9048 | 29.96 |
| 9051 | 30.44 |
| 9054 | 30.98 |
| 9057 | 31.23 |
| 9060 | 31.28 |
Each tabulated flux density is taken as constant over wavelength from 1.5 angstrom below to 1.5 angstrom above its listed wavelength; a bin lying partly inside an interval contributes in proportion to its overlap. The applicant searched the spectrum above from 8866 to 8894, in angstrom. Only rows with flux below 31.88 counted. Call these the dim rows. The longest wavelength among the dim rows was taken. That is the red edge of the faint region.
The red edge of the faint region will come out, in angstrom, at 8892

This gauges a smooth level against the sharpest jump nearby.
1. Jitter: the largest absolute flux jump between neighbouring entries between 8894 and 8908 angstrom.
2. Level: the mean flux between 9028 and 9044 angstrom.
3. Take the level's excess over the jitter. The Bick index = 30.8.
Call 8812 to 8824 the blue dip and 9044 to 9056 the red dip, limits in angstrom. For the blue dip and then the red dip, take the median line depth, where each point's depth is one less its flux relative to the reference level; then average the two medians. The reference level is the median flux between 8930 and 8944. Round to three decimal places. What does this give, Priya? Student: 0.011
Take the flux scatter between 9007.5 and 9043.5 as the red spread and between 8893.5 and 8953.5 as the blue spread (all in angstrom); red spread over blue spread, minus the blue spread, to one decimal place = 0.8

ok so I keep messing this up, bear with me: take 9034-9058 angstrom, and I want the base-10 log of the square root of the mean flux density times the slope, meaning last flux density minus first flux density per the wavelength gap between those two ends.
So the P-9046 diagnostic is -0.3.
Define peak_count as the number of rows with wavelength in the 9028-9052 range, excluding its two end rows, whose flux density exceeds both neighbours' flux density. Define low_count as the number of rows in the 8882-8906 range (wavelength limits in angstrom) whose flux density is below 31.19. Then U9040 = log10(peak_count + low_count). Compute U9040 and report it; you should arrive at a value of 0.78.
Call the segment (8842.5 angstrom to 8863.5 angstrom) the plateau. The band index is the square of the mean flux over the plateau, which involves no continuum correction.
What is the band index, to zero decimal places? 1030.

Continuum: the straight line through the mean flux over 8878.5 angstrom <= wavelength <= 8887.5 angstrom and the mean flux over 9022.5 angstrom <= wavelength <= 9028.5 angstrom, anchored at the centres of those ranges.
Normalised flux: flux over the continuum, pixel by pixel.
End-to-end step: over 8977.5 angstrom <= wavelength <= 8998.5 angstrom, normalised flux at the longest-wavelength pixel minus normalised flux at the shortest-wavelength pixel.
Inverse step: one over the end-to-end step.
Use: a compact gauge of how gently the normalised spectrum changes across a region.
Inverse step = 79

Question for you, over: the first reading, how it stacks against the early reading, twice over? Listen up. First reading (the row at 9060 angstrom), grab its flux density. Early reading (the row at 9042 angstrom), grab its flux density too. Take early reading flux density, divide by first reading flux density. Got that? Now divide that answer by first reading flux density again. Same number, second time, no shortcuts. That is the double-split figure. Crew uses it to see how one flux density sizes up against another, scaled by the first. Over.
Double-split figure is 0.0312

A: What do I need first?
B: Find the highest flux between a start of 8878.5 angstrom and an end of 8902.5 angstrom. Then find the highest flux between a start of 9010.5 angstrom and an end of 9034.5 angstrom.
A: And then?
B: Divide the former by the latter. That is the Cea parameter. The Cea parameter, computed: 1.00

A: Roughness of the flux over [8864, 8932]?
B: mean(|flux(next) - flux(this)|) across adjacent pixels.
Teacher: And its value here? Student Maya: 0.159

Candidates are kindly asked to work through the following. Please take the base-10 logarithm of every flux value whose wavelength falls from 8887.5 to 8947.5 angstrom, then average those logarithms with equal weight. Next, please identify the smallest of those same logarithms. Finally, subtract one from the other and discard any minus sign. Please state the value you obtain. 0.0059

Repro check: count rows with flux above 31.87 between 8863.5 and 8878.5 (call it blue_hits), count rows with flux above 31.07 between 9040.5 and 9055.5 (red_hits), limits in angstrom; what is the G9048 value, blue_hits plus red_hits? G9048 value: 0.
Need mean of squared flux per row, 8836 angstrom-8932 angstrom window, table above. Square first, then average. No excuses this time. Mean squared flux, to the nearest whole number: 990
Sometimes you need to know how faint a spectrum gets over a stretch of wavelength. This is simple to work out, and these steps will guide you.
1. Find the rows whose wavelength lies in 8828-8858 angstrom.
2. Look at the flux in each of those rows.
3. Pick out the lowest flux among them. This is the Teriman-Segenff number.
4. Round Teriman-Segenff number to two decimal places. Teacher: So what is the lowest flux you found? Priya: 31.38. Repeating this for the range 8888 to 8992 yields 30.92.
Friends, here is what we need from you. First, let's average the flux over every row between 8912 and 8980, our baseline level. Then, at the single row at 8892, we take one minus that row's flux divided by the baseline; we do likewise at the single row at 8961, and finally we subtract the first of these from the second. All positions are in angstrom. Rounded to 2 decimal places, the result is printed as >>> -0.01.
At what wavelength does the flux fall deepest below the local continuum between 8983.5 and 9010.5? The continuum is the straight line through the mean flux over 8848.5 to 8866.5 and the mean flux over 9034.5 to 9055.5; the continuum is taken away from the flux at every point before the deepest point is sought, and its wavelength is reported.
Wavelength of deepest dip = 9009 angstrom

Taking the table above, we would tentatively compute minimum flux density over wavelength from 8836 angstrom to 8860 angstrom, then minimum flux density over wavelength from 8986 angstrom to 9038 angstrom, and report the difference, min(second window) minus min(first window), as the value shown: -1.2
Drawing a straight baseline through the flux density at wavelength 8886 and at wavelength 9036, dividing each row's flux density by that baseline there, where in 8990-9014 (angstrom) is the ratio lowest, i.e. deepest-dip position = 9012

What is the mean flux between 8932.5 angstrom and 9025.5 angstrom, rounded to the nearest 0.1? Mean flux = 32.0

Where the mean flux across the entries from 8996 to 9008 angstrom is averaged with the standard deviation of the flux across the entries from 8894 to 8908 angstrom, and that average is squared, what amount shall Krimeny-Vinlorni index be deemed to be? 268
